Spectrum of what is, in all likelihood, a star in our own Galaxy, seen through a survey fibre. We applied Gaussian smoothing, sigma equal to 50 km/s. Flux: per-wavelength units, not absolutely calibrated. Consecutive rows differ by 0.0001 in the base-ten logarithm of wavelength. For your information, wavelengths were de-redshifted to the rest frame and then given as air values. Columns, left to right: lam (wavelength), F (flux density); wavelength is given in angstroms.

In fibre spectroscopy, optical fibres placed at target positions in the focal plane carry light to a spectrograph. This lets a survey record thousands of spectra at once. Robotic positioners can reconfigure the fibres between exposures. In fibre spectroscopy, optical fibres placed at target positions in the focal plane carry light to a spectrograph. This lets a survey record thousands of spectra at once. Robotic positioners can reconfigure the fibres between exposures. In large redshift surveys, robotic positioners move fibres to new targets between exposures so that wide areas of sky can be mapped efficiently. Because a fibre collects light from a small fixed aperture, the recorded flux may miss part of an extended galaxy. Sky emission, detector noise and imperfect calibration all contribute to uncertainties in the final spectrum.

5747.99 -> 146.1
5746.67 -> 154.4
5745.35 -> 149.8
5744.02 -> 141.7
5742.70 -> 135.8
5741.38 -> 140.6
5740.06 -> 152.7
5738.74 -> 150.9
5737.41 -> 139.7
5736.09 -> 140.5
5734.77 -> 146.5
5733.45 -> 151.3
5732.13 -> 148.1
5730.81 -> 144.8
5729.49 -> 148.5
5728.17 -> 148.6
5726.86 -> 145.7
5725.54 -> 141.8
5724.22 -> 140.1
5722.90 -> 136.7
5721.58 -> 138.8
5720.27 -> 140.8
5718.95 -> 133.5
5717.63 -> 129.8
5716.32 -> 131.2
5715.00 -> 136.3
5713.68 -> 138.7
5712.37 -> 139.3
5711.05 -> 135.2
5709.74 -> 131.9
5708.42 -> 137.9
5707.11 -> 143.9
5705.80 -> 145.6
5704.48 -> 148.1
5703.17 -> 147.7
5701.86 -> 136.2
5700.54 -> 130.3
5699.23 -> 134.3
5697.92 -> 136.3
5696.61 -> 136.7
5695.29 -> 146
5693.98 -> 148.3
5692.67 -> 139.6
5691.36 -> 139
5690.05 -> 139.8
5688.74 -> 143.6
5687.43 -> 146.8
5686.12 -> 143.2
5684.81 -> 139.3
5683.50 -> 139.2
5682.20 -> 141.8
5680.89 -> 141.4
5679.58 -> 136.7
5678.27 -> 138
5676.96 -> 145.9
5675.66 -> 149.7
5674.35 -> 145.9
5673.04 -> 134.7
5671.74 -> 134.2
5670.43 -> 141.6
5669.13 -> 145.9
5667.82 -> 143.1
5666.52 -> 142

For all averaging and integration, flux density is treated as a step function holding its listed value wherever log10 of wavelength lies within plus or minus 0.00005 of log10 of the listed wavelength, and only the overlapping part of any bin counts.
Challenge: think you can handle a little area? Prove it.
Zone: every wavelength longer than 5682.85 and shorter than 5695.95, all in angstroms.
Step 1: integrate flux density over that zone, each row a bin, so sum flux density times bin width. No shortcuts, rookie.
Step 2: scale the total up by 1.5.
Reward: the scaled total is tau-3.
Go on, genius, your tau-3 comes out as 2800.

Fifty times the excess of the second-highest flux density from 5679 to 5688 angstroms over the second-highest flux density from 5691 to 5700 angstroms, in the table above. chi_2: -140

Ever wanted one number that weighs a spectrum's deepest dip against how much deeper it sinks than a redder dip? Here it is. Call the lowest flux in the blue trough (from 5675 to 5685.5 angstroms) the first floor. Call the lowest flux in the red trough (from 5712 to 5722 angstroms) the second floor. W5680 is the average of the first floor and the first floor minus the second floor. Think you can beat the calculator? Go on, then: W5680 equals 72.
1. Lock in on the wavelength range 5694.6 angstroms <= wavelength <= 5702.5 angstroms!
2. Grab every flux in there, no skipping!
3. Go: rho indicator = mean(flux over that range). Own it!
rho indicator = 137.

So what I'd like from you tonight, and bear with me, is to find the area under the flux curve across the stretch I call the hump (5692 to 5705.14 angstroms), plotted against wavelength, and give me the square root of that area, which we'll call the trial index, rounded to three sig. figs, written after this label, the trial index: 42.9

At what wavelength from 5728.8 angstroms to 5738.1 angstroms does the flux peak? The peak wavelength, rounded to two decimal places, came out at 5733.45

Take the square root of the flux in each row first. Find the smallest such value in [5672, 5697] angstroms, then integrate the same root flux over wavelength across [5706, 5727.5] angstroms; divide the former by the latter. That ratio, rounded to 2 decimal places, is 0.05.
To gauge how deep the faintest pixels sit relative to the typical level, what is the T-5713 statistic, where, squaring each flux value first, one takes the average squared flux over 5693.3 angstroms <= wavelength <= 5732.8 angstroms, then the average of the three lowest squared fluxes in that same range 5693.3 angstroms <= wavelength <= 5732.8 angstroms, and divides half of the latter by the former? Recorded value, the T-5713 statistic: 0.433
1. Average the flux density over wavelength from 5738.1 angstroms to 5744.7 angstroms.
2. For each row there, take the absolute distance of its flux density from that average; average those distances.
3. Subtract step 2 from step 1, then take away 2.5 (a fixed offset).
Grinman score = 136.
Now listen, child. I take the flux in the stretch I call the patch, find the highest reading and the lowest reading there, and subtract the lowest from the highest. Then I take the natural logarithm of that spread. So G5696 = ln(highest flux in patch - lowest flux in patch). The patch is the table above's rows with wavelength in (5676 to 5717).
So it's 2.89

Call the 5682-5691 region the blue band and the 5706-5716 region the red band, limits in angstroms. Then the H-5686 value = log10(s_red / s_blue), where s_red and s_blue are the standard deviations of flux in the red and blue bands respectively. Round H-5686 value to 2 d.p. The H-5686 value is 0.13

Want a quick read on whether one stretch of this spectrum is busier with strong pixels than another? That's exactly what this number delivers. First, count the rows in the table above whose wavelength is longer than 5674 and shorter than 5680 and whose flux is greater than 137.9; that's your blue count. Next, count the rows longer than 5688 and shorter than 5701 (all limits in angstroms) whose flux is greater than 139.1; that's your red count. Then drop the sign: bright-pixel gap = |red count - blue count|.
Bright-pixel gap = 1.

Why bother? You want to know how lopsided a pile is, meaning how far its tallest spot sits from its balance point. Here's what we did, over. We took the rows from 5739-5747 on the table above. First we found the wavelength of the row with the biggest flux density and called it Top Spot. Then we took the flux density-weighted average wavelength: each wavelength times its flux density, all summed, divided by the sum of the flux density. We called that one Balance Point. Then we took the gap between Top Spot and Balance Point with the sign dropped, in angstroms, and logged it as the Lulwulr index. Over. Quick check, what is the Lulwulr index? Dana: 3.3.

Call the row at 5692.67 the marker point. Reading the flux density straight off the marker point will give 139.6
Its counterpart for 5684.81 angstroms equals 139.3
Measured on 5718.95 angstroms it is 133.5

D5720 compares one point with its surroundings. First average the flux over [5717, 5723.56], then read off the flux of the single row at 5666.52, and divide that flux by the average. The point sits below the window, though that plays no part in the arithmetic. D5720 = 1.045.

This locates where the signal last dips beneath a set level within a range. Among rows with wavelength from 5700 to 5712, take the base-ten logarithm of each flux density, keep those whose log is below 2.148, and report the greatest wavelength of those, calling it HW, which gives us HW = 5711.05 angstroms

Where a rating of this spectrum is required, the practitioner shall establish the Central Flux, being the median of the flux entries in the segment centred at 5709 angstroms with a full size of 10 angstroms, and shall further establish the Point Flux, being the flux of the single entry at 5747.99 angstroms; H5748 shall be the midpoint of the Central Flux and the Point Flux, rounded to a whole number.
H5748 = 143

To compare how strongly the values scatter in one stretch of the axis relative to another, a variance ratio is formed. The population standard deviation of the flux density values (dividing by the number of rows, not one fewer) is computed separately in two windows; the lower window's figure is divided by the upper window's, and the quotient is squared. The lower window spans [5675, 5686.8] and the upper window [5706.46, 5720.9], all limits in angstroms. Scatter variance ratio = 0.86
